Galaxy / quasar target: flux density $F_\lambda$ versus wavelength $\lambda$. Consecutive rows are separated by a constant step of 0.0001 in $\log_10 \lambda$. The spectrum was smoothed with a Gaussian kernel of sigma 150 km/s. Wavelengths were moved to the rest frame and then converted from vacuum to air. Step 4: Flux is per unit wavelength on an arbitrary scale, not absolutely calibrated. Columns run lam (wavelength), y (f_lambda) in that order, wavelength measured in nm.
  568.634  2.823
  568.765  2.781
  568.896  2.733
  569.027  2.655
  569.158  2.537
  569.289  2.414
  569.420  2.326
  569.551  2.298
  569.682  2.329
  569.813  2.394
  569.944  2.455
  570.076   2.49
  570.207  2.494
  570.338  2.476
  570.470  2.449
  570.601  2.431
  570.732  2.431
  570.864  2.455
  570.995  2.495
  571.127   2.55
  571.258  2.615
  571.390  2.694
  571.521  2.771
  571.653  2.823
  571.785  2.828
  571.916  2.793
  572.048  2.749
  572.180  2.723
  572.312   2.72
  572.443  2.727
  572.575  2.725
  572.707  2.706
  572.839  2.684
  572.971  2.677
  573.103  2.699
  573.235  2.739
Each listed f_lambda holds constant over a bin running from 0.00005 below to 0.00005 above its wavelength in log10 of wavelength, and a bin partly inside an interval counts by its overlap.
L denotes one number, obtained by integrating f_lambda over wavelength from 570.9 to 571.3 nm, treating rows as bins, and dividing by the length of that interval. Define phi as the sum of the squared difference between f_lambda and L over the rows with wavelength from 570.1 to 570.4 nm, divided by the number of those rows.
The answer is 0.004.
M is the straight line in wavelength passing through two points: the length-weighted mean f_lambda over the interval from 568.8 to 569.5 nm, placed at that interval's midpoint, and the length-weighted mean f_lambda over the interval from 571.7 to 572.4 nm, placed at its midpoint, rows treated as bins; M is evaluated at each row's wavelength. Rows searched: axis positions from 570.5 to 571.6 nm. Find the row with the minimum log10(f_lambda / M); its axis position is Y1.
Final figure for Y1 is 570.732 nm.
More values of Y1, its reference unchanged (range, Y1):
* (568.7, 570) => 569.551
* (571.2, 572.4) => 571.258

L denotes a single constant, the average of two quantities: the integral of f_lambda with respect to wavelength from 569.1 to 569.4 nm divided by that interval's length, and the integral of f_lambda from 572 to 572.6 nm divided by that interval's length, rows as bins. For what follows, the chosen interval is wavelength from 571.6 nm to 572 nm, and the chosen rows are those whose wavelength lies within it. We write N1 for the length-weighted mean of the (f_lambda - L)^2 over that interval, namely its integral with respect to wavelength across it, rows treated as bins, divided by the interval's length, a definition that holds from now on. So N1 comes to 0.049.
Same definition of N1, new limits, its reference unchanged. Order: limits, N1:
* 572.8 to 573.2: 0.010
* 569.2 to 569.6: 0.058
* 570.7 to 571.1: 0.015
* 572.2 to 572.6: 0.018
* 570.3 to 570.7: 0.021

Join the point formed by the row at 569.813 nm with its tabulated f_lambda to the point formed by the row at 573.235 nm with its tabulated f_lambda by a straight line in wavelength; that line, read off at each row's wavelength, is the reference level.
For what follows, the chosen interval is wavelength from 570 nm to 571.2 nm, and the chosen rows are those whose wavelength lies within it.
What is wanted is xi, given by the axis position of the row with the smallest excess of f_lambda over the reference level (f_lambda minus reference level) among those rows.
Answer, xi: 570.732 nm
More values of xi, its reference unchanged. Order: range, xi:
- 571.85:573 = 572.971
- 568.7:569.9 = 569.551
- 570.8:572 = 570.864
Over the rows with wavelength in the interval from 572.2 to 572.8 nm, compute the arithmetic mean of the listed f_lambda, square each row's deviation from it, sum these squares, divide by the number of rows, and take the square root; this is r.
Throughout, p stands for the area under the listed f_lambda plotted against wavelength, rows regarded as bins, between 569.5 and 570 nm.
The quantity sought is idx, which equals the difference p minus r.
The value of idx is 1.18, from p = 1.19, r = 0.008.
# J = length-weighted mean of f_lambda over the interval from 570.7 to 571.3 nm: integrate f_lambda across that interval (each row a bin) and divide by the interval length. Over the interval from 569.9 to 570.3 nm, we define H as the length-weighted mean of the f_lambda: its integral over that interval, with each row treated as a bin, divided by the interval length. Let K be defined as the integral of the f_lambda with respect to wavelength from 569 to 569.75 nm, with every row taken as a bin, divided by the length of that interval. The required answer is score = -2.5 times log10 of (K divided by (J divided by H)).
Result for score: -0.95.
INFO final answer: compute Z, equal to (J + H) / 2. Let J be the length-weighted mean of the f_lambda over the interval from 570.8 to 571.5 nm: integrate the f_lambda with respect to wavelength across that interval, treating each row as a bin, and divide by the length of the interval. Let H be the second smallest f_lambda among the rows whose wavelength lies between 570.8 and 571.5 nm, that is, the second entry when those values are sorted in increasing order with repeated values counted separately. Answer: 2.54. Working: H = 2.495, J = 2.58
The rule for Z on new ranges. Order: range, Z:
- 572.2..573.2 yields 2.70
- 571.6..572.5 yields 2.74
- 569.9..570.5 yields 2.46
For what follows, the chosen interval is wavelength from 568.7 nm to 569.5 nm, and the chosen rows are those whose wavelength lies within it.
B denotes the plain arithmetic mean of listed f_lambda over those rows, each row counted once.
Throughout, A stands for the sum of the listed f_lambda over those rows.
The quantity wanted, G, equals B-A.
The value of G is -12.9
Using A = 15.4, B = 2.57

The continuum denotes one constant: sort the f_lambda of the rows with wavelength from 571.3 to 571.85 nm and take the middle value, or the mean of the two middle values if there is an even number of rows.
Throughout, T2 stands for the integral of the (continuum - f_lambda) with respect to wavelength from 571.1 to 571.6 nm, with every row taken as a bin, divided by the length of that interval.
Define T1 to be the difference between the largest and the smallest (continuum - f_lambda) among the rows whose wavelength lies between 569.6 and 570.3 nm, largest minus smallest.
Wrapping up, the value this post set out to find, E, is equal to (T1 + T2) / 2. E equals 0.15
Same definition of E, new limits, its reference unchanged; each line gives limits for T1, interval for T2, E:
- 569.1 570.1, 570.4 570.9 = 0.30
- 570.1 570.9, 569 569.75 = 0.22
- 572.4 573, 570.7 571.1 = 0.19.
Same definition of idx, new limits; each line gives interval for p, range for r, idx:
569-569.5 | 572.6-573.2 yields 1.22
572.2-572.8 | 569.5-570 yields 1.57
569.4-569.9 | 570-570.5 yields 1.16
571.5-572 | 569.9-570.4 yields 1.39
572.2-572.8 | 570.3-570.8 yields 1.61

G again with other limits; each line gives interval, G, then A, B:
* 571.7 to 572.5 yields -13.8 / 16.5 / 2.76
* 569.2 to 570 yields -11.8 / 14.2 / 2.37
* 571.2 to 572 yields -13.8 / 16.5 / 2.75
